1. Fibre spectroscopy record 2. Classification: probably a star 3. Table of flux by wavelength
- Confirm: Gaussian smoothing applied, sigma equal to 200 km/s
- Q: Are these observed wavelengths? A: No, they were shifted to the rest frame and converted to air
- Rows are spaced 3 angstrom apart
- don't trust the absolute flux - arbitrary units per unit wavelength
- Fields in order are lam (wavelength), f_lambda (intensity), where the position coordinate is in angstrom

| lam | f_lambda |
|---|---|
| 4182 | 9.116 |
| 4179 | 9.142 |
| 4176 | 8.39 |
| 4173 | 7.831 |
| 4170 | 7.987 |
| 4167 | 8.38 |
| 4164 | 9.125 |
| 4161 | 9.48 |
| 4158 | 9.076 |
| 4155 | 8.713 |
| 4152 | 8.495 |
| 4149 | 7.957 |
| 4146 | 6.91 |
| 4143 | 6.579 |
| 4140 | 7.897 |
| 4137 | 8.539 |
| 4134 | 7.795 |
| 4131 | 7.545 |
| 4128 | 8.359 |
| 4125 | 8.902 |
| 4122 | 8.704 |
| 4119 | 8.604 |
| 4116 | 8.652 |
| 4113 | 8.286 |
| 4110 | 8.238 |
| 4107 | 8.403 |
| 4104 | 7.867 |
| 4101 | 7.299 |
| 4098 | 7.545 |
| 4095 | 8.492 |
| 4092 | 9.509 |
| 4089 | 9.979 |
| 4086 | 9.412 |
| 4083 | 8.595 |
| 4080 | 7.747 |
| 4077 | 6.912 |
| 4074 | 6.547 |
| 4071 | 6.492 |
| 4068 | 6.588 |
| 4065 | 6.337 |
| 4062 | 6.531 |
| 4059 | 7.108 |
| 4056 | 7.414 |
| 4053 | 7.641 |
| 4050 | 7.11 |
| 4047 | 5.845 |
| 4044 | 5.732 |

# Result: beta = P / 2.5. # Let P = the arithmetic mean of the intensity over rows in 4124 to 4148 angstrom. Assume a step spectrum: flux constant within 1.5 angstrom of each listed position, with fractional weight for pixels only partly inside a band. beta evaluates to 3.13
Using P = 7.82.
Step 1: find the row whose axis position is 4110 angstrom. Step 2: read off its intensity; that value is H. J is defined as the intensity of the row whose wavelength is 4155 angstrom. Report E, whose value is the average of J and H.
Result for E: 8.5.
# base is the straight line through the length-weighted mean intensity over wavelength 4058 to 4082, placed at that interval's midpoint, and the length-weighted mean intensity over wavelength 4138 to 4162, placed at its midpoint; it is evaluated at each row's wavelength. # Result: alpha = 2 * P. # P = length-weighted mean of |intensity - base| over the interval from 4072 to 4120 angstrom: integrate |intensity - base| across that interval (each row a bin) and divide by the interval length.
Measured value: 2.10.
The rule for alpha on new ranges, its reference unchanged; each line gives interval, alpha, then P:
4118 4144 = 1.35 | 0.68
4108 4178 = 1.32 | 0.66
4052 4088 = 1.47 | 0.73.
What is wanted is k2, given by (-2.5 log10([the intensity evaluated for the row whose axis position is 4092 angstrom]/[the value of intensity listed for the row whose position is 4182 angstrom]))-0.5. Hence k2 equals -0.55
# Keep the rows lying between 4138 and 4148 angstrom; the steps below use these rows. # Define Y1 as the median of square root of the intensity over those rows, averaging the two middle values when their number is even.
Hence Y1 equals 2.63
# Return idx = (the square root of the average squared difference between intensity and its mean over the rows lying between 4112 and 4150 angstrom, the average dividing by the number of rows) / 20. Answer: 0.034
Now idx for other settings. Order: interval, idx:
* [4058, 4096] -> 0.064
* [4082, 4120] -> 0.037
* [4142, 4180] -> 0.041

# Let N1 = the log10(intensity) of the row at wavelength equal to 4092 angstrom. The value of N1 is 0.978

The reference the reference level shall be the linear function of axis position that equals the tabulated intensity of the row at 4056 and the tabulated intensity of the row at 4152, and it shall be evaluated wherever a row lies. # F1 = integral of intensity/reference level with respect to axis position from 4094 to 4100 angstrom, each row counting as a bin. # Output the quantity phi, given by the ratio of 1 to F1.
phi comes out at 0.166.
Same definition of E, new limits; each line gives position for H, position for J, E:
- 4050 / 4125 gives 8.0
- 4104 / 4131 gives 7.7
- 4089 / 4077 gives 8.4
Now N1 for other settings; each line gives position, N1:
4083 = 0.934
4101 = 0.863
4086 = 0.974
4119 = 0.935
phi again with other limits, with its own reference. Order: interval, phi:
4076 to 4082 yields 0.171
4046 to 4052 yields 0.185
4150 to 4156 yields 0.166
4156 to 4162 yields 0.155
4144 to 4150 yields 0.192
